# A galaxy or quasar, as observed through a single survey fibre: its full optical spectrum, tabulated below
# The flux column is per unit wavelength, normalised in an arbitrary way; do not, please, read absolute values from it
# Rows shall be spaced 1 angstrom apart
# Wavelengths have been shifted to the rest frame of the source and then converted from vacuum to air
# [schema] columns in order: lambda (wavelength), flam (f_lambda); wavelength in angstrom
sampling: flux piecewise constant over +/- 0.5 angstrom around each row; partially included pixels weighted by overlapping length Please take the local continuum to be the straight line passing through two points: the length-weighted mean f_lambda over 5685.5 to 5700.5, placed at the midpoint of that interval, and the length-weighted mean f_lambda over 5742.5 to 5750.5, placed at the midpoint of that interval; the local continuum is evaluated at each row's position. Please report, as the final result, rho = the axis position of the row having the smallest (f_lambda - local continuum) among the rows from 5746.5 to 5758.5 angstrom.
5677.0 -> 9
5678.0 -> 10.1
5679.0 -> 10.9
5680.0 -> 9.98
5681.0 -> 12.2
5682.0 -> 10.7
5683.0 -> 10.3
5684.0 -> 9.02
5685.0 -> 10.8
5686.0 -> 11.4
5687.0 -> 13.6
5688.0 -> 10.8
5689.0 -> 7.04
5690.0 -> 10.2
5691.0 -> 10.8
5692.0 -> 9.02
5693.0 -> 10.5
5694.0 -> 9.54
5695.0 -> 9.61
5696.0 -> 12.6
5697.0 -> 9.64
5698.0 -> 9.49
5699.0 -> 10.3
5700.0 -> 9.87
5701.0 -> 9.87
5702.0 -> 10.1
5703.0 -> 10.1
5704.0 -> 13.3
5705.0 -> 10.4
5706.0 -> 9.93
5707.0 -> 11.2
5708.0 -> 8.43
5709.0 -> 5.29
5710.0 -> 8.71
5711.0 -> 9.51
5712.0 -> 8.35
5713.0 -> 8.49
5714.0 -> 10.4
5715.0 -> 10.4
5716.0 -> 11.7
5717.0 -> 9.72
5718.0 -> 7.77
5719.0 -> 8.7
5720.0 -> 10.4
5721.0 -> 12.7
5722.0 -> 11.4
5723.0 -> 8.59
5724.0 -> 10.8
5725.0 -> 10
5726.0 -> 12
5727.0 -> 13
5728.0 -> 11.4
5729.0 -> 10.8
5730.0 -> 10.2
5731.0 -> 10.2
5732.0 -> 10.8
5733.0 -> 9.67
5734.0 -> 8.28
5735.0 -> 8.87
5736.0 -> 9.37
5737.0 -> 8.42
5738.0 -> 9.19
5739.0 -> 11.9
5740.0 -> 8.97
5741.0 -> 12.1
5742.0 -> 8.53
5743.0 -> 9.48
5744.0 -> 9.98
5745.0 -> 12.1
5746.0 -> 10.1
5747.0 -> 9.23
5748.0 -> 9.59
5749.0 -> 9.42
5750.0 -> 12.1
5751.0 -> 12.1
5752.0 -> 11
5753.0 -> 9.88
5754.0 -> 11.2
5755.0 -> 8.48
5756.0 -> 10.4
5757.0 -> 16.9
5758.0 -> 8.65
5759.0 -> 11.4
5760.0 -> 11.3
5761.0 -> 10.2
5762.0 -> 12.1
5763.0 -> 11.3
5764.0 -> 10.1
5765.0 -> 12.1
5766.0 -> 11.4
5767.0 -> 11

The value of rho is 5755.0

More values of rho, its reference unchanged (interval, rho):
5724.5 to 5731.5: 5725.0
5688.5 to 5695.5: 5689.0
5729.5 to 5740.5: 5734.0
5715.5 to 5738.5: 5718.0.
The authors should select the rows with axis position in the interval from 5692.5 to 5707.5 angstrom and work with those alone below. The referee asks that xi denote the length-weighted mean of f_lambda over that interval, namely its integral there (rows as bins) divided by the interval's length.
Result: 10.43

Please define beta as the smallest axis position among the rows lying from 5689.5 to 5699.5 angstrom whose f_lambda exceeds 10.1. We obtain 5690.0 angstrom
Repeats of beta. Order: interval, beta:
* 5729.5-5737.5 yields 5730.0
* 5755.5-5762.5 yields 5756.0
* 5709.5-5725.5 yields 5714.0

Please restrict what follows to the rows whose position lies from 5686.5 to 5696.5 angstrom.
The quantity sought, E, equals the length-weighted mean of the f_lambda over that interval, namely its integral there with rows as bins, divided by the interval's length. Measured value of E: 10.4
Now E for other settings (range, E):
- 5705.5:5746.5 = 9.9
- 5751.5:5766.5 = 11.1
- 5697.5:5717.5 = 9.8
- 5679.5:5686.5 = 10.6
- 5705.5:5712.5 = 8.8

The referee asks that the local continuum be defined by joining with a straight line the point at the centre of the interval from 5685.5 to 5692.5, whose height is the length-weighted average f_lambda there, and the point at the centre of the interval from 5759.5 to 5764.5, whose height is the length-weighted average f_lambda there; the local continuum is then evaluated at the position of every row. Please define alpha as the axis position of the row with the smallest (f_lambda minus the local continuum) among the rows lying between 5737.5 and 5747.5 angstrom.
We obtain 5742.0 angstrom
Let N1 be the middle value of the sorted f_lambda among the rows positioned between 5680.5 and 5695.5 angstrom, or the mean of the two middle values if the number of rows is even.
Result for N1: 10.5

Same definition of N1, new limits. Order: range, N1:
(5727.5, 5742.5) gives 9.7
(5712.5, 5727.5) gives 10.4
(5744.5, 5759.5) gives 10.4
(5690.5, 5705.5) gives 10.1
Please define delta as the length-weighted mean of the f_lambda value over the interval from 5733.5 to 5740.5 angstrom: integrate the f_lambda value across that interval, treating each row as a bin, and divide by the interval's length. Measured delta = 9.3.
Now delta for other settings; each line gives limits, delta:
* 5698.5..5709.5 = 9.9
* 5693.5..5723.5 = 9.9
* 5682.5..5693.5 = 10.3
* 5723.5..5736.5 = 10.4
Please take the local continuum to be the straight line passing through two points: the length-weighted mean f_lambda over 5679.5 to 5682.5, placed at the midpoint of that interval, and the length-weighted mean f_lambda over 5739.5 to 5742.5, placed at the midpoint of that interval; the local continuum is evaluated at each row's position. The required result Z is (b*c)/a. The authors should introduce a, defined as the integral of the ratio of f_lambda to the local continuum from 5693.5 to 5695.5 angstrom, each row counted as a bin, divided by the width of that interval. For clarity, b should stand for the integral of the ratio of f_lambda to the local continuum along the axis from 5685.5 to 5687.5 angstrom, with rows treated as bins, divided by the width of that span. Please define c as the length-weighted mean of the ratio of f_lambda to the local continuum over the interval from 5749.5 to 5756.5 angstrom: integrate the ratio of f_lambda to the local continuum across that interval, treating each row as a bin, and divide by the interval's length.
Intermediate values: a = 0.89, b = 1.15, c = 1.11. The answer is 1.43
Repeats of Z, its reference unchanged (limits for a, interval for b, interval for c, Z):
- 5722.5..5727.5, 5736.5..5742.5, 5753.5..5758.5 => 1.08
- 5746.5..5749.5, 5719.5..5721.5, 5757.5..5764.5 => 1.32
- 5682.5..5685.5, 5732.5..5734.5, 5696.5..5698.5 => 0.87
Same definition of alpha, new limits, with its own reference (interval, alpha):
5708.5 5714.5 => 5709.0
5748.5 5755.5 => 5755.0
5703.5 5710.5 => 5709.0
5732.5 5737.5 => 5734.0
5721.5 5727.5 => 5723.0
